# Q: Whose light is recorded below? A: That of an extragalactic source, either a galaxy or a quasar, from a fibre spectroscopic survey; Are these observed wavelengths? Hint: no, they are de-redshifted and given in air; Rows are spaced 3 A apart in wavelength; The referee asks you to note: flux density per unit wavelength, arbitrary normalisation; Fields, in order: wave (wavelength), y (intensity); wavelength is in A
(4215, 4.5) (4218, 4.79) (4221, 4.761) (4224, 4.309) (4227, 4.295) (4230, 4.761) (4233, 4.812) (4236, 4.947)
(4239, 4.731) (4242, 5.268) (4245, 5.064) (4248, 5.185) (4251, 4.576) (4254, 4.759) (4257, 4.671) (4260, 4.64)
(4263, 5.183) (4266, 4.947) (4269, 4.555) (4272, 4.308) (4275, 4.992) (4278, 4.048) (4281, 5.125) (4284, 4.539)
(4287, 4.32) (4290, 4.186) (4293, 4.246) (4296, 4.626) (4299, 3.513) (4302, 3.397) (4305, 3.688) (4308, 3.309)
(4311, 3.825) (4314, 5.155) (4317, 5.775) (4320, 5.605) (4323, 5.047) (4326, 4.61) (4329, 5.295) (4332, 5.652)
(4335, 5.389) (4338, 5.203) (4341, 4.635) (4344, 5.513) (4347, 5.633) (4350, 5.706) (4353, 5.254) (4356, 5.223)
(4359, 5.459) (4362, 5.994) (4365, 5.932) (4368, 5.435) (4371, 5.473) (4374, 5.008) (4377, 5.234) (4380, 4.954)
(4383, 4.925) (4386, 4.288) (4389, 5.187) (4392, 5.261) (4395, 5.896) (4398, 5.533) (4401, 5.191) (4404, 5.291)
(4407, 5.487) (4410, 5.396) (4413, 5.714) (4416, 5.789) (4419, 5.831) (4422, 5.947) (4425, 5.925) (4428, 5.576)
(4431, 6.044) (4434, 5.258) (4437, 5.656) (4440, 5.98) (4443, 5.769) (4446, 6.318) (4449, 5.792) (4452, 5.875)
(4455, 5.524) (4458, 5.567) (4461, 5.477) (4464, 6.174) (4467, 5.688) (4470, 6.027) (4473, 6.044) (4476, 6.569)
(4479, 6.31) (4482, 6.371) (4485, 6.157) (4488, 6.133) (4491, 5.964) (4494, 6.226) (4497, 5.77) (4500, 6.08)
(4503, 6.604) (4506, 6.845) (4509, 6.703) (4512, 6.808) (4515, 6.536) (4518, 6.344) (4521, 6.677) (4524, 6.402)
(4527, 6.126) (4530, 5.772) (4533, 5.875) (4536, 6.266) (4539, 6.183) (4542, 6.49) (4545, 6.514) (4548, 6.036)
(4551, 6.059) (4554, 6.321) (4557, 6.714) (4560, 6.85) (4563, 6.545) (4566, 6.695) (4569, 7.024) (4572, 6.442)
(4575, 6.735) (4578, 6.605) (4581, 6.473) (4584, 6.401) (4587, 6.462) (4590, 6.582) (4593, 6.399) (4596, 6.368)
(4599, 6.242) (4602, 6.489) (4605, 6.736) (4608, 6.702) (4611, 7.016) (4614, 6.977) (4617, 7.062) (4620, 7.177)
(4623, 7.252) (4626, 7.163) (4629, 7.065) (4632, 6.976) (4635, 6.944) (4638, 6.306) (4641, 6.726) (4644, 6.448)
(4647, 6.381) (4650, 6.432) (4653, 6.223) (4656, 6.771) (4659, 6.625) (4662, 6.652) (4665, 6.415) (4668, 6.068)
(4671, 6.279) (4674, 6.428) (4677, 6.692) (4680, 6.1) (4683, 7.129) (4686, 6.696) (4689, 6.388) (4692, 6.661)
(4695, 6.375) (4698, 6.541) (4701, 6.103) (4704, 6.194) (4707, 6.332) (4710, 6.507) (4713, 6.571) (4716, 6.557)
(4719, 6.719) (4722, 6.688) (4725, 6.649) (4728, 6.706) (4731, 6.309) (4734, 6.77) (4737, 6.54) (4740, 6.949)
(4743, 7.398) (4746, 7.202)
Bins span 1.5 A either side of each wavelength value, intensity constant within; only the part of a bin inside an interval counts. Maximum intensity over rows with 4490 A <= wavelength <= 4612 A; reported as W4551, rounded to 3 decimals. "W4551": 7.024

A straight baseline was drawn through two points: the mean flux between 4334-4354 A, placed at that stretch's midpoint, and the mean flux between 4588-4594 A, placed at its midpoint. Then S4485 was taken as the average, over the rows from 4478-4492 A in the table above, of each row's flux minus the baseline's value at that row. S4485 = 0.19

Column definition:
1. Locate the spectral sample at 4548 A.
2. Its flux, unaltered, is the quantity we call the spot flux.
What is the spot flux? 6.036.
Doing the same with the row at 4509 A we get 6.703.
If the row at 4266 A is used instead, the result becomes 4.947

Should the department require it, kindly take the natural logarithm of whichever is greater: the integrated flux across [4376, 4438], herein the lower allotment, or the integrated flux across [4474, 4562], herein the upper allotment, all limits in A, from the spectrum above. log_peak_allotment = 6.3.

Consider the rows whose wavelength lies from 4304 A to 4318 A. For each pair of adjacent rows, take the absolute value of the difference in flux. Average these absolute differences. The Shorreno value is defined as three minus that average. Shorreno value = 2.29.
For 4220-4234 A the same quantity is 2.75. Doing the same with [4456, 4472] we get 2.60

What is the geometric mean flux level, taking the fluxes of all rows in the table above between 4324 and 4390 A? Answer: 5.3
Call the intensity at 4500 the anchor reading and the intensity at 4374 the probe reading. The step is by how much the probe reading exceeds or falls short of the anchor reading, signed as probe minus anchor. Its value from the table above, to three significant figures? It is -1.07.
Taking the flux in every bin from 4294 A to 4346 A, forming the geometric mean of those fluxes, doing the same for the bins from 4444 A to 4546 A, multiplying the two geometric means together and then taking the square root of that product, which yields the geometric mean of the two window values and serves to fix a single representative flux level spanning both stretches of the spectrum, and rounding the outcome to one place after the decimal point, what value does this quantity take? 5.4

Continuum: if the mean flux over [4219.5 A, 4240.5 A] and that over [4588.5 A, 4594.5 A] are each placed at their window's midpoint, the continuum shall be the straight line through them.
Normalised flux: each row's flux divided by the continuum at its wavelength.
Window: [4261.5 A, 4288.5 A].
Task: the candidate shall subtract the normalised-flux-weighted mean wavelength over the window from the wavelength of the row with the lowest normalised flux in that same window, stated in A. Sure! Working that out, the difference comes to 3.3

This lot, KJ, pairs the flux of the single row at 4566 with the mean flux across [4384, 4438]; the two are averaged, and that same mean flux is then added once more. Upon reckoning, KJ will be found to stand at 11.6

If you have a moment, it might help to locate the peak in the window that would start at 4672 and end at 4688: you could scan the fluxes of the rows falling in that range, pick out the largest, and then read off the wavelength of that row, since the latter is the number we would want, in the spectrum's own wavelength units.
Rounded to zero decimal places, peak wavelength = 4683 A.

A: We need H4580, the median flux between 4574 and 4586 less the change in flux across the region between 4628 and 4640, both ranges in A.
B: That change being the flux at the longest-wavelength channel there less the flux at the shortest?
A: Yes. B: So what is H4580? 7.3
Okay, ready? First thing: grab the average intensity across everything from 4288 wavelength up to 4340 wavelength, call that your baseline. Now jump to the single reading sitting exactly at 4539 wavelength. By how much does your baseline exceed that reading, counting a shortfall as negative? -1.6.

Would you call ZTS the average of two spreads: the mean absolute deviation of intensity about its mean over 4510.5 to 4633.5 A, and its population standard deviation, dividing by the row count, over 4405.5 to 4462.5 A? 0.27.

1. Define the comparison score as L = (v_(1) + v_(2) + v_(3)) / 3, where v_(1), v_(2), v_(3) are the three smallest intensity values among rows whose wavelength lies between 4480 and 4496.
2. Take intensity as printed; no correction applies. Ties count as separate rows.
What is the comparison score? 6.1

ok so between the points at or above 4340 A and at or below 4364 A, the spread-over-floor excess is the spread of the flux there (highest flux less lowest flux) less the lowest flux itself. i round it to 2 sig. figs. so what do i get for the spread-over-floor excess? -3.3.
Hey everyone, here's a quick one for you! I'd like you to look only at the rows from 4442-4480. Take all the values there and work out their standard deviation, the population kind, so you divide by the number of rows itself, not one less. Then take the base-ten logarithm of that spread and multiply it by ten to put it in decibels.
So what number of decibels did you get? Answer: -4.8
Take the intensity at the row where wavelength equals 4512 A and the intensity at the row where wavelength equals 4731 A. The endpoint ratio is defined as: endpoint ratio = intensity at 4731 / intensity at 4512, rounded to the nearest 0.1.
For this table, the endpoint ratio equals 0.9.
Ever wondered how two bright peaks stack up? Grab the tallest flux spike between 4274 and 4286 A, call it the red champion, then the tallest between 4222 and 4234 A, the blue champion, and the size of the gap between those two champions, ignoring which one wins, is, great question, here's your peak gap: 0.31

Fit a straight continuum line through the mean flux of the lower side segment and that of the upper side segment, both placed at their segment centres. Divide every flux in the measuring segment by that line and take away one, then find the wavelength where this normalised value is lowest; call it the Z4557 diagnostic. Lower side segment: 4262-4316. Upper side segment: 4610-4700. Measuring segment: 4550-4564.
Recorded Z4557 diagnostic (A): 4551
